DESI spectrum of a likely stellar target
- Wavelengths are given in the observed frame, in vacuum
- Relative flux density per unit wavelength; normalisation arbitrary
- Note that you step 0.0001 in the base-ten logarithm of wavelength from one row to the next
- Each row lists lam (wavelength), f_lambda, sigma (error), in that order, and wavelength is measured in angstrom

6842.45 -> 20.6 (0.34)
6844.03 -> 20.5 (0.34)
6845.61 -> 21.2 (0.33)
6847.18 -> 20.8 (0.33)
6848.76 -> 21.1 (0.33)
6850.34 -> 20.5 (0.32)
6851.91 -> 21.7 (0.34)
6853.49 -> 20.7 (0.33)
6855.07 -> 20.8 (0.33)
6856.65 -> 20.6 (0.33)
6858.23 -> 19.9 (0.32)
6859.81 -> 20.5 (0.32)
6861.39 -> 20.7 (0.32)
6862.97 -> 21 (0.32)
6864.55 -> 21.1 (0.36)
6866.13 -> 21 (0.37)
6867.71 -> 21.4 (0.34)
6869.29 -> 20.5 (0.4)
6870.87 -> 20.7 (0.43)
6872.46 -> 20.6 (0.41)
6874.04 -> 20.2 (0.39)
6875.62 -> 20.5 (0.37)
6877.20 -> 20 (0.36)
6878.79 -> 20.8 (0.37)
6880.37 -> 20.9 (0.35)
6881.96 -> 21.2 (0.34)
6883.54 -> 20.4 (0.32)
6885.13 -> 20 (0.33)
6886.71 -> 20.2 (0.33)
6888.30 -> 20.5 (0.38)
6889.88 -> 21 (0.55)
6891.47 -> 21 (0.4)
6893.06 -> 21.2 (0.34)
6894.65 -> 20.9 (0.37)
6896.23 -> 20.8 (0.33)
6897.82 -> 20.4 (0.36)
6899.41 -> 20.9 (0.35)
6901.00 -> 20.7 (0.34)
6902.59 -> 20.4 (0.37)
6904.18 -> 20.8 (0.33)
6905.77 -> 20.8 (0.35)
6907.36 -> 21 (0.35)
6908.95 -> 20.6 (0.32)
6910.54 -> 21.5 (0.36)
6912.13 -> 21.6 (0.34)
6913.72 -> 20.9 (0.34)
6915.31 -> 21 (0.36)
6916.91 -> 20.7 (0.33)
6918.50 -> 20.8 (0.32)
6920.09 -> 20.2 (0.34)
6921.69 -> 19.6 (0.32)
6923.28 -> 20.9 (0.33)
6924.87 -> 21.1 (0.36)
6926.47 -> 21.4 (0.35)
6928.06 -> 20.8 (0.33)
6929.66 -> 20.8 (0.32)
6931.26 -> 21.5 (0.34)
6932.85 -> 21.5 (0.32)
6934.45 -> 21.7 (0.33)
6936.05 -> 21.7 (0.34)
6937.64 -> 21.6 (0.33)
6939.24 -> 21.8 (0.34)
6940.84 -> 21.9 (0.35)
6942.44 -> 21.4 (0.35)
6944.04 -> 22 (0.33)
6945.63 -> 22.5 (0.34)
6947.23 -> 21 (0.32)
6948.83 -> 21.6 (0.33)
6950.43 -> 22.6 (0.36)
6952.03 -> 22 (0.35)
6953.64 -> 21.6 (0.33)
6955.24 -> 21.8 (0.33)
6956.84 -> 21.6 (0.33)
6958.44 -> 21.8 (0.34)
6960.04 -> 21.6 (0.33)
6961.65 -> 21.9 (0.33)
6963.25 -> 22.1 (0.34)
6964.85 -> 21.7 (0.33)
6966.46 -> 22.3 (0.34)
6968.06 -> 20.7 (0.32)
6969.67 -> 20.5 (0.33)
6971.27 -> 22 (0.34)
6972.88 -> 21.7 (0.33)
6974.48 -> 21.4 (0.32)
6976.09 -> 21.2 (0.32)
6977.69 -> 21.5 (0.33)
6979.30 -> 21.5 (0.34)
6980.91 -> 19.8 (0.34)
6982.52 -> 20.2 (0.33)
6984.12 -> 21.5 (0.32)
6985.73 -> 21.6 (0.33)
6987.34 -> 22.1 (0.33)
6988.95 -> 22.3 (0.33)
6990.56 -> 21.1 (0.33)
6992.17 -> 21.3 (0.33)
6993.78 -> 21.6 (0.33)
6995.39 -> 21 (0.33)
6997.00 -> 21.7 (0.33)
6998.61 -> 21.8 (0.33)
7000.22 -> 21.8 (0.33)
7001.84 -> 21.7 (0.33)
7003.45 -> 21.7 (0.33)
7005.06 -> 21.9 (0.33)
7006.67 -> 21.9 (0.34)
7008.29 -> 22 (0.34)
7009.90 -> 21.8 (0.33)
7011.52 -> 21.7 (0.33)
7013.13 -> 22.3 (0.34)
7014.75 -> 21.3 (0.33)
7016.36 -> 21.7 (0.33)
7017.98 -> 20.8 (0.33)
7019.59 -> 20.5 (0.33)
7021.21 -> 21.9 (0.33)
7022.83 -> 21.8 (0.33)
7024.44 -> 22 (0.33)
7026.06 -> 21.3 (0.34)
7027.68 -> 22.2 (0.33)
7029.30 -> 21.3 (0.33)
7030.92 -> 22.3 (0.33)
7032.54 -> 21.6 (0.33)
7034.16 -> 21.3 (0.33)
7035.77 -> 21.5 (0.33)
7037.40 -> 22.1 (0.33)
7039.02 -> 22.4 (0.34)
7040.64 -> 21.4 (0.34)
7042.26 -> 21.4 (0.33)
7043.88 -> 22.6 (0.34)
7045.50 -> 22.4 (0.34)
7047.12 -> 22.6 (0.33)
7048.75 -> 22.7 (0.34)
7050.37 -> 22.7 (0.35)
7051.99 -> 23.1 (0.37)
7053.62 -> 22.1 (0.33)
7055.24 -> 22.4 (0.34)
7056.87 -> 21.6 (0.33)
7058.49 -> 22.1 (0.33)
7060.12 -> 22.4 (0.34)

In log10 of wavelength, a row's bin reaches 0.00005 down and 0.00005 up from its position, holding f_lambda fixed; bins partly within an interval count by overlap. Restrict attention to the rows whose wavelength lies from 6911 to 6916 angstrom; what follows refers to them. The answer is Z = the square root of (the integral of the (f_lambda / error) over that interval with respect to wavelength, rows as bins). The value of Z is 17.5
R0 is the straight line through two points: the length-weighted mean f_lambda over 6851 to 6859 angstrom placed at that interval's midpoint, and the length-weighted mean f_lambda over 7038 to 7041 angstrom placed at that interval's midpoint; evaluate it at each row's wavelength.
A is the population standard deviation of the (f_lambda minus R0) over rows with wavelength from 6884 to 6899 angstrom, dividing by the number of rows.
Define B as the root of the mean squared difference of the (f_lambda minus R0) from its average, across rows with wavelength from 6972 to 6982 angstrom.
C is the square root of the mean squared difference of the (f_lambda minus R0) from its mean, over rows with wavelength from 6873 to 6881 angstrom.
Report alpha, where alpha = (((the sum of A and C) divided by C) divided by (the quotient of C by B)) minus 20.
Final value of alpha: -15.86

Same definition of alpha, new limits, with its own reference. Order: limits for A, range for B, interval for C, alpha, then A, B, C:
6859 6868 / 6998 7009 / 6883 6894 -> -19.63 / 0.27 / 0.09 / 0.40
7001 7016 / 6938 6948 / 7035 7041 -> -18.15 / 0.26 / 0.47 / 0.42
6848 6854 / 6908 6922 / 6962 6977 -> -18.21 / 0.46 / 0.60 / 0.59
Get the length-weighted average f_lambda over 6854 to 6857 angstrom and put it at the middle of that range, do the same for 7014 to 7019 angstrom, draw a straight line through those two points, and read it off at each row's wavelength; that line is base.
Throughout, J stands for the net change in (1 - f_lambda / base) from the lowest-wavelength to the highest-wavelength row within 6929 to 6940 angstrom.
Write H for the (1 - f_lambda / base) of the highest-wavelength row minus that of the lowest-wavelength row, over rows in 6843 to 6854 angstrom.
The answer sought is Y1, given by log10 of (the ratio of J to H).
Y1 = 0.8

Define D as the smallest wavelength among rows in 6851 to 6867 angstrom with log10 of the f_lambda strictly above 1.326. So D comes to 6851.91 angstrom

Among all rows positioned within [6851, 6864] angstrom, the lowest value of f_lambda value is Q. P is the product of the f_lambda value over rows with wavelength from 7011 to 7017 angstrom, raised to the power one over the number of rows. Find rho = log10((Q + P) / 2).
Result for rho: 1.32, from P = 21.7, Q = 19.9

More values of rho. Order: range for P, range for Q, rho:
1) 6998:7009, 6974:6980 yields 1.33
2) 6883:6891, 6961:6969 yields 1.31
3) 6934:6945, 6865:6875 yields 1.32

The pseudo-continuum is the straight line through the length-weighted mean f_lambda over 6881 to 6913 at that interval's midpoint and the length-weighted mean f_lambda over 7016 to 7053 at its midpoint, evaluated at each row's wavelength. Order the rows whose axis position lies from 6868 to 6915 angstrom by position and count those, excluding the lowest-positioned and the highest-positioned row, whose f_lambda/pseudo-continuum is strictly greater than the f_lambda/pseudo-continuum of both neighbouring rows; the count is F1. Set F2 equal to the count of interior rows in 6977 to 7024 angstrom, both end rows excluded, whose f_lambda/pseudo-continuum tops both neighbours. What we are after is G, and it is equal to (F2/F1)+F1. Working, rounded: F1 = 9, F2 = 8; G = 9.9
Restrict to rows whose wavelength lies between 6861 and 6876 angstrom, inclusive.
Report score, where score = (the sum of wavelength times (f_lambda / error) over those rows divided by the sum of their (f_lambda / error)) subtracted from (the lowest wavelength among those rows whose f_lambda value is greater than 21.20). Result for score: -0.4 angstrom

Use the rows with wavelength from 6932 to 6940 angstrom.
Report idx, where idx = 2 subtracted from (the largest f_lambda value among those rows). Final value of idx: 19.8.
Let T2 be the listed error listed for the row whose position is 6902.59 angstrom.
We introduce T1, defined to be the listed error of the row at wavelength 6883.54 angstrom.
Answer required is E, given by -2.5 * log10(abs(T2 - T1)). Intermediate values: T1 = 0.320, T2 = 0.370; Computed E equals 3.3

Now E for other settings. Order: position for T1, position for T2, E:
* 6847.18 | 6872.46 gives 2.7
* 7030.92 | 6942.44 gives 4.2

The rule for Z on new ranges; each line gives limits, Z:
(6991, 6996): 18.0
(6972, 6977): 18.2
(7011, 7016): 18.1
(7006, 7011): 18.0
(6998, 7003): 18.2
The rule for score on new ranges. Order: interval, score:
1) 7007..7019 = -4.8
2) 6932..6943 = -4.7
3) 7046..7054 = -3.2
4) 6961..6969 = -3.2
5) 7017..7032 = -3.3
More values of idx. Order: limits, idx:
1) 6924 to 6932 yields 19.5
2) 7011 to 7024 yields 20.3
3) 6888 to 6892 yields 19.0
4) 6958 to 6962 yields 19.9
